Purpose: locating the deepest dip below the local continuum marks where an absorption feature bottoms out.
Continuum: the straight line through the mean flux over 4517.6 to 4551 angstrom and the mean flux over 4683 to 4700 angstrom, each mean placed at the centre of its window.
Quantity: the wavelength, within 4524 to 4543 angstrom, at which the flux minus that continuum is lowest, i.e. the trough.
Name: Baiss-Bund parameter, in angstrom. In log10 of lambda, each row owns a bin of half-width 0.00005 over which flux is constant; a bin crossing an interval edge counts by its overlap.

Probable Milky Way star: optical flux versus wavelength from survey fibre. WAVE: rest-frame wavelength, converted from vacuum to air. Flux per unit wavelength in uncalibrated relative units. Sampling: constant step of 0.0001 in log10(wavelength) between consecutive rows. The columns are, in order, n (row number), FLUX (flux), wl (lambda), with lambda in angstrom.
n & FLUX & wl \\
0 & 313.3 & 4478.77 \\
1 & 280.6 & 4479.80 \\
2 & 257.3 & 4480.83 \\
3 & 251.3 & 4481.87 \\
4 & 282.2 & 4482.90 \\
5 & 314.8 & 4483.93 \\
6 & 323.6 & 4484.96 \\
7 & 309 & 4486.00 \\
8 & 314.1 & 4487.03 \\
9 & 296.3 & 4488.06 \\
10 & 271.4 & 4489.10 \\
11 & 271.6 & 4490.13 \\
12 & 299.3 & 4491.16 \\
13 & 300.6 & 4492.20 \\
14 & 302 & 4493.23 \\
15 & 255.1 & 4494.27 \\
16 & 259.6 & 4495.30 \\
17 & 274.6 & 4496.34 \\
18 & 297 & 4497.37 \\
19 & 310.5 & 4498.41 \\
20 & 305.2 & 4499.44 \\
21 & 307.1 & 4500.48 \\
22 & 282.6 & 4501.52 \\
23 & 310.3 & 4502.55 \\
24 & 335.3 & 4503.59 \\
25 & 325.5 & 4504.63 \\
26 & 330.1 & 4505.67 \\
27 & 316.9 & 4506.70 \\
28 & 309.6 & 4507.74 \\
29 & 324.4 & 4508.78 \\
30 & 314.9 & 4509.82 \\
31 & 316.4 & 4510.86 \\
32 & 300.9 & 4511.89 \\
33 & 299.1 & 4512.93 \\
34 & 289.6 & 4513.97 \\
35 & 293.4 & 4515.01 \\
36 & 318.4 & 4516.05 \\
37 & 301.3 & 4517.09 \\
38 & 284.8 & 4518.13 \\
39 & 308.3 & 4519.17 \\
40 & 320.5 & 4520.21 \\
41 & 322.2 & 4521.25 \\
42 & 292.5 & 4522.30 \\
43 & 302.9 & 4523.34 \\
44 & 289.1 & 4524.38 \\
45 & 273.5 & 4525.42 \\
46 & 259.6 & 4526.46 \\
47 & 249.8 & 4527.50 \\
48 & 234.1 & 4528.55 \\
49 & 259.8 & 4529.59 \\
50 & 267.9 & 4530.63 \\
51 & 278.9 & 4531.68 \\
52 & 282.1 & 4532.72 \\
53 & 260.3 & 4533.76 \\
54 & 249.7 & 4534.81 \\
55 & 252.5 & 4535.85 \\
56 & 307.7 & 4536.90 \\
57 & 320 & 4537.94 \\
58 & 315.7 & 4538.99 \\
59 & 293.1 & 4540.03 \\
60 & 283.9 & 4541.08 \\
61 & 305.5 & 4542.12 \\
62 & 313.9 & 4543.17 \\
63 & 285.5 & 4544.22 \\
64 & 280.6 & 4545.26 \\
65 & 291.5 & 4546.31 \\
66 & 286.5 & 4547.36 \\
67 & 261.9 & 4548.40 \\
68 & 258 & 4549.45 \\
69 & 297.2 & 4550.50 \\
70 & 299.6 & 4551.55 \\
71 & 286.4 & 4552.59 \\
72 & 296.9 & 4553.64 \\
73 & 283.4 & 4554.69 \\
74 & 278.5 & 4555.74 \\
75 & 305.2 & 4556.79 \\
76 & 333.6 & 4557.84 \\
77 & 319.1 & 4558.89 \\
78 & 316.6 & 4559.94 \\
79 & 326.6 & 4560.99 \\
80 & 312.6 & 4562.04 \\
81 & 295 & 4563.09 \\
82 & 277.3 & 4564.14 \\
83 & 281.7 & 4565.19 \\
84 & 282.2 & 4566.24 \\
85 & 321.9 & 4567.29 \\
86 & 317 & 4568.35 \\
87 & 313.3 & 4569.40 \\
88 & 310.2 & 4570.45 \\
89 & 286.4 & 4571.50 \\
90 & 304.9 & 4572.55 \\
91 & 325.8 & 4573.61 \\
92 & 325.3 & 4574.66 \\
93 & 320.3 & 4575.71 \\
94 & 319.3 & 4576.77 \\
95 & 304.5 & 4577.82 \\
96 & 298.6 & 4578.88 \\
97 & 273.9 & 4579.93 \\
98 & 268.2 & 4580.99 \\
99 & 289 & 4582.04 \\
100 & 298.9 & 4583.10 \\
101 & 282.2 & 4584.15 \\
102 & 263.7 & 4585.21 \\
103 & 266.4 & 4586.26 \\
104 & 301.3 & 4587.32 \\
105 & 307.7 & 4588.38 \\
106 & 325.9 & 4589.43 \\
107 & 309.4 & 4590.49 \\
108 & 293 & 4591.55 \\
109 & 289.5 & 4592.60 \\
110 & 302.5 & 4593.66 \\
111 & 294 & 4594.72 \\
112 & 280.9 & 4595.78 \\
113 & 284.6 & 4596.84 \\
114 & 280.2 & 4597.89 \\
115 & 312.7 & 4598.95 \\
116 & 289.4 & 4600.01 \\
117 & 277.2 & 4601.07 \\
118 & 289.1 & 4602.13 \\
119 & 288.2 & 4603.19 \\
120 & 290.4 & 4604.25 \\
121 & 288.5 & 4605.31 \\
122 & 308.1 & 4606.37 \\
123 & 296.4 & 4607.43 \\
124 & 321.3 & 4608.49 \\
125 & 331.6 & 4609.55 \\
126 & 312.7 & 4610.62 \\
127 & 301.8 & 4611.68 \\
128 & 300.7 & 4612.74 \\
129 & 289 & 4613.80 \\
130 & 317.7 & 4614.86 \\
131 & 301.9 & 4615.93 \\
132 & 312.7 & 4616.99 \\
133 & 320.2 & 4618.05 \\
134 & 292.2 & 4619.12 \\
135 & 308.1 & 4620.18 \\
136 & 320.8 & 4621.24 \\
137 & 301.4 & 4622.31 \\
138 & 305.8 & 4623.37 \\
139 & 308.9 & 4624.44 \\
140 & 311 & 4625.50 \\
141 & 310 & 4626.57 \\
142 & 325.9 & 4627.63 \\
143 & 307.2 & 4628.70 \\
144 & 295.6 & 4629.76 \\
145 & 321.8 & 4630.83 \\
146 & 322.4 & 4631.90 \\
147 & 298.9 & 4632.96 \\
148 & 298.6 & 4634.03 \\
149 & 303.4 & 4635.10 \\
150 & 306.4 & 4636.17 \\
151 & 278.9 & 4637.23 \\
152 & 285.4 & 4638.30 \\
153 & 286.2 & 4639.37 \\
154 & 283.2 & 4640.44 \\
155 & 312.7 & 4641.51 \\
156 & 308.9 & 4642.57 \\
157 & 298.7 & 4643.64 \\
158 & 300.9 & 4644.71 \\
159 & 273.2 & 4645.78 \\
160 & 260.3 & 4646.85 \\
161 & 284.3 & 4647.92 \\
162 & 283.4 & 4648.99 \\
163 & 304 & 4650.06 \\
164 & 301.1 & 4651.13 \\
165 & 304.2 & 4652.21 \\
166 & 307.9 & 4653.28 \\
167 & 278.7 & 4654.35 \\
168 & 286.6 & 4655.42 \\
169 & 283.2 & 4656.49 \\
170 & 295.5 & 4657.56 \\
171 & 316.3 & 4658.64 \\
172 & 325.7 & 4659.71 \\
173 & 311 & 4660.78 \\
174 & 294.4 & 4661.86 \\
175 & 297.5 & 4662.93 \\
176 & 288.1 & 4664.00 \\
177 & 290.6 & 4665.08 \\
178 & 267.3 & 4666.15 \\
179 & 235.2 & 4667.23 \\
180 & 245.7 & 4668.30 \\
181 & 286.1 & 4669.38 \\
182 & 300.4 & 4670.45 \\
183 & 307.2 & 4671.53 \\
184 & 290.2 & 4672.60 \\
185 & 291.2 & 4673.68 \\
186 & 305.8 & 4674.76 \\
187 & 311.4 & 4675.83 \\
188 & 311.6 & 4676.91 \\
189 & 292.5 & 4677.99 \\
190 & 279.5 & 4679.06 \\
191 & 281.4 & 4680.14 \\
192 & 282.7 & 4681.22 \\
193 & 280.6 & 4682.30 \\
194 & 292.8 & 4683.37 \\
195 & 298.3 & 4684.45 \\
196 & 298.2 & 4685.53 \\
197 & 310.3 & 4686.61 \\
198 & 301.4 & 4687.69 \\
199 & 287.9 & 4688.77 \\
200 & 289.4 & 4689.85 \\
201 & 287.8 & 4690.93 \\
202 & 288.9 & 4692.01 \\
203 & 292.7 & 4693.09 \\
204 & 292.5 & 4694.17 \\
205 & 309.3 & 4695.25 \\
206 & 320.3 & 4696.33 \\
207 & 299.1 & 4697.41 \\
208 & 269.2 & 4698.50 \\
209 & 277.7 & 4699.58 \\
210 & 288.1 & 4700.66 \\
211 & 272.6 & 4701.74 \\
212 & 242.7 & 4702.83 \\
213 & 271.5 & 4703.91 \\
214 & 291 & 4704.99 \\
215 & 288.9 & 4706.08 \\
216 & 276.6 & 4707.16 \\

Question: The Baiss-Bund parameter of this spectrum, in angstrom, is 4528.55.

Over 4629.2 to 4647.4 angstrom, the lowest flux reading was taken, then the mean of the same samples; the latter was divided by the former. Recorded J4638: 1.14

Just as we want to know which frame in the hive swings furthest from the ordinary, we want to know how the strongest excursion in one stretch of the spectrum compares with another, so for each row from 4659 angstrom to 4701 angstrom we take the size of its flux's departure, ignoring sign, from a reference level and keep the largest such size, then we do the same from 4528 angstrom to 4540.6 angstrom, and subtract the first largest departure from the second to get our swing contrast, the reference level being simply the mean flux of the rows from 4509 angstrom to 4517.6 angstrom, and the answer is 1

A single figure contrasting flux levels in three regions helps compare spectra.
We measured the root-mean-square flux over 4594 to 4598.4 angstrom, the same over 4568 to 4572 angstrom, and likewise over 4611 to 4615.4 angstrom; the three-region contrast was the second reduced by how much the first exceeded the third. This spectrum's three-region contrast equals 324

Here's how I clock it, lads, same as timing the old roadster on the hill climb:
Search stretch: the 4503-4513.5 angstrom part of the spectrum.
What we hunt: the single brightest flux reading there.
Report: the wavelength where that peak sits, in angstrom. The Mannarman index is 4503.59 angstrom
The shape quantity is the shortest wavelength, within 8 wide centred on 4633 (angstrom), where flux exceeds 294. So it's 4629.76 angstrom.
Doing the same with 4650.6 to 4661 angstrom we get 4651.13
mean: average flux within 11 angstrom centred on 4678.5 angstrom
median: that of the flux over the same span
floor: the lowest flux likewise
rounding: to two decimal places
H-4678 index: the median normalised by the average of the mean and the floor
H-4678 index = 1.02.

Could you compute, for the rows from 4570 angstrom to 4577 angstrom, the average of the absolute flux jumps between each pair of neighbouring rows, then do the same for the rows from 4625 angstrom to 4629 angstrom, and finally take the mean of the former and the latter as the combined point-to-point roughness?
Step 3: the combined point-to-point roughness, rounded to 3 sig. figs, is 11.7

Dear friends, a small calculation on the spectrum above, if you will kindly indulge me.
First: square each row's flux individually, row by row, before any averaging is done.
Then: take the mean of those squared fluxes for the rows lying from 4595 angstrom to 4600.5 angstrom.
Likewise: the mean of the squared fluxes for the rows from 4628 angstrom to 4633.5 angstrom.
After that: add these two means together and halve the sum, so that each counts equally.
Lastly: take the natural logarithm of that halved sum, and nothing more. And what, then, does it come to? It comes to 11.4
